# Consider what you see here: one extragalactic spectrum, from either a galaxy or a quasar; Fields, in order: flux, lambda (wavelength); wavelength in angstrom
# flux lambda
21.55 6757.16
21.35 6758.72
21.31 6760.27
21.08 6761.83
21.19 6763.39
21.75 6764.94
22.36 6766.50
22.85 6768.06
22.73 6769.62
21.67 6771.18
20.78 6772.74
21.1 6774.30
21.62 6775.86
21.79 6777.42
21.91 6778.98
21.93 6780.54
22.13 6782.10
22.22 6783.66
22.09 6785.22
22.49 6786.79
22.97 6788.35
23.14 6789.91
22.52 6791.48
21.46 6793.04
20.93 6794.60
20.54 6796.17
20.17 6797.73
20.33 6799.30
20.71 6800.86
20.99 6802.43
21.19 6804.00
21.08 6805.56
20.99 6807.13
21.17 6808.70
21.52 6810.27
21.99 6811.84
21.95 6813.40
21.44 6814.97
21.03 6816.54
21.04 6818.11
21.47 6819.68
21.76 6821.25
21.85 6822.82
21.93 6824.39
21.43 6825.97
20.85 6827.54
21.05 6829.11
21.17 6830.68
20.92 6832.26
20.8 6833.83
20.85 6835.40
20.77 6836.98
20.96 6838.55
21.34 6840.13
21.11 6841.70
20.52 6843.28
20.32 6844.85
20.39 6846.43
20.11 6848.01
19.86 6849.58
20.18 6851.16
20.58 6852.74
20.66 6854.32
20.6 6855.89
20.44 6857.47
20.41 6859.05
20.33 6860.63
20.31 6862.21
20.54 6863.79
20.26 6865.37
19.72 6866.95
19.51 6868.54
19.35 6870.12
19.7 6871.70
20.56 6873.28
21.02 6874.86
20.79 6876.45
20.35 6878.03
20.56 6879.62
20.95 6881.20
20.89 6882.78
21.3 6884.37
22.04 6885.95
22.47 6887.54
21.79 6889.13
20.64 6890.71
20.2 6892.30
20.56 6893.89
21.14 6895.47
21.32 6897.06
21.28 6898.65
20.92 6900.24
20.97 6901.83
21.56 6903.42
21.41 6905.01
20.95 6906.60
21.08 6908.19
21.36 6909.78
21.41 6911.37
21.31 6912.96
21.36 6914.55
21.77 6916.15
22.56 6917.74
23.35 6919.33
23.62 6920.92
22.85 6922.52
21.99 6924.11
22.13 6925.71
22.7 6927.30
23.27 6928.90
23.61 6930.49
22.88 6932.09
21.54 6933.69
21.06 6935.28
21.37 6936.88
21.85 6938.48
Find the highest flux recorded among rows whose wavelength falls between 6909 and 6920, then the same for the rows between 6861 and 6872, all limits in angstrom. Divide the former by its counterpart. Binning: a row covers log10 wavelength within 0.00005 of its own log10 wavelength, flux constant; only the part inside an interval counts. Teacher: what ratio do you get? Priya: 1.14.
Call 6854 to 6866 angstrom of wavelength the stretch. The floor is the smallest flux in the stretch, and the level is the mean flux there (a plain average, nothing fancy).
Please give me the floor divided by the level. 0.991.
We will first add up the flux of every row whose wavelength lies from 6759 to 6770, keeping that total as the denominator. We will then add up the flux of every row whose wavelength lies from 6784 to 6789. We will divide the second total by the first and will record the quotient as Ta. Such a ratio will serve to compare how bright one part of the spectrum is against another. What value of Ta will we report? 0.44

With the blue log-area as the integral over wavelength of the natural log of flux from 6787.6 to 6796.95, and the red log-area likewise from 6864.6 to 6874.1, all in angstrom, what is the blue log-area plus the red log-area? 57.3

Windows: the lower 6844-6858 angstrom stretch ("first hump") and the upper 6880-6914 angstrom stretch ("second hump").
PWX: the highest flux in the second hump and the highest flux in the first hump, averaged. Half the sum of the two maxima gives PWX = 21.6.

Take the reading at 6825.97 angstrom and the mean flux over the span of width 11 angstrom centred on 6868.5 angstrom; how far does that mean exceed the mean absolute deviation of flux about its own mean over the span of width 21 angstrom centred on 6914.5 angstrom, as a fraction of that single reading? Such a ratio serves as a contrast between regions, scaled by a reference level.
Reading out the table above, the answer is 0.90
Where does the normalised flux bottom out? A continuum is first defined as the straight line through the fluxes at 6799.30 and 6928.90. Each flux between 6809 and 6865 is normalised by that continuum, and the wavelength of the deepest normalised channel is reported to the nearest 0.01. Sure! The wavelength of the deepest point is 6849.58 angstrom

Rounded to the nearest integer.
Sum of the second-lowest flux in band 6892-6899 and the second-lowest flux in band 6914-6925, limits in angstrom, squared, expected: 1792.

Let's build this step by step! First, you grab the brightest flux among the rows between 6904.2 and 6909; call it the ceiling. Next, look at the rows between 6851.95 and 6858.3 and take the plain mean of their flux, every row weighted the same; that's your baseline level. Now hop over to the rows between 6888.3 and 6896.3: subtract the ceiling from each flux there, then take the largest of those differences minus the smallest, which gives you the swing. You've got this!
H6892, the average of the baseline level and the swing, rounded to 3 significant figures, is 11.1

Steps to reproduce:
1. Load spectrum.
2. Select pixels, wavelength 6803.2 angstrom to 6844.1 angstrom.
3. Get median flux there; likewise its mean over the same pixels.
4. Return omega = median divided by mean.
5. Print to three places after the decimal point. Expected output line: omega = 0.995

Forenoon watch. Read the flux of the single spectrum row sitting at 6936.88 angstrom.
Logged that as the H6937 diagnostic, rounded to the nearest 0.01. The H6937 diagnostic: 21.37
